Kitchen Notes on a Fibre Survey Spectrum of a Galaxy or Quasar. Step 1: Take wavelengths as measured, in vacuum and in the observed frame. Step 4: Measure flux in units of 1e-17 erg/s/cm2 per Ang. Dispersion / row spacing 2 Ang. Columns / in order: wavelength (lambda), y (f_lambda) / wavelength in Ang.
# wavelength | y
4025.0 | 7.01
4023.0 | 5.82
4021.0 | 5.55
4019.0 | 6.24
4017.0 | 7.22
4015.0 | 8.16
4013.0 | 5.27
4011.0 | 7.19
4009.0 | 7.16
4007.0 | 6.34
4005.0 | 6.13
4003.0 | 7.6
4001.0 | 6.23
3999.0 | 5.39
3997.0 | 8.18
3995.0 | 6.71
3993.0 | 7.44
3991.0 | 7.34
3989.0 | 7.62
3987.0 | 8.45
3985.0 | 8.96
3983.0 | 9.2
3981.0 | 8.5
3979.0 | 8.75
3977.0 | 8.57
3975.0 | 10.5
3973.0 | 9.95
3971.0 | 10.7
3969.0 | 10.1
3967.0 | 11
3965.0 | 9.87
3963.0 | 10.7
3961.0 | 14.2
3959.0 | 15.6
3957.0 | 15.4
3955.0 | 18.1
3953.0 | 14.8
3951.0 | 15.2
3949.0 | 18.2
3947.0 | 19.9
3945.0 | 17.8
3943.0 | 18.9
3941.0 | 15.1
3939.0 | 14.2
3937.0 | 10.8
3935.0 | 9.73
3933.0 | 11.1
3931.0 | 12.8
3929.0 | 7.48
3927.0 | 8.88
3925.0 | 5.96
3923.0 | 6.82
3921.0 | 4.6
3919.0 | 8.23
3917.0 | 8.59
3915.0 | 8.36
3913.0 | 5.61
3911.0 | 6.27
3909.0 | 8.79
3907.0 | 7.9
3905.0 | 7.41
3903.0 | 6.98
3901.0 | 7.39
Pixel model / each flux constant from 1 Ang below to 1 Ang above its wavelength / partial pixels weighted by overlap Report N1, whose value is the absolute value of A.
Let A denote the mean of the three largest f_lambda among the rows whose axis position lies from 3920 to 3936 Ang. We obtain 11.2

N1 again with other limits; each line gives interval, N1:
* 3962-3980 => 10.8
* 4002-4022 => 7.7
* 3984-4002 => 8.5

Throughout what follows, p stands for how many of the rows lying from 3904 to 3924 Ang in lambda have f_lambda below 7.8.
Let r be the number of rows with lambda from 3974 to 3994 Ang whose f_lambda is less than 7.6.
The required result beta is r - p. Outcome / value -3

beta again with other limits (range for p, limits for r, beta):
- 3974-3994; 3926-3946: -2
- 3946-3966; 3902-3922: 5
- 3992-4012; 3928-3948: -8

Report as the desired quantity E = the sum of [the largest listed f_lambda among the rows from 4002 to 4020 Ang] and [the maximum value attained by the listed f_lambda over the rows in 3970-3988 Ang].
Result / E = 19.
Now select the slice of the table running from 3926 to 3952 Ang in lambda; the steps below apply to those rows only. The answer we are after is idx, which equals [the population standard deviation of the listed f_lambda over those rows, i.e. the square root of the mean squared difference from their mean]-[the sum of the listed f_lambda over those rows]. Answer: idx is -176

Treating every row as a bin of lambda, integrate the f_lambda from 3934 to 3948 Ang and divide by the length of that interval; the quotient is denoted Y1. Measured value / 15.2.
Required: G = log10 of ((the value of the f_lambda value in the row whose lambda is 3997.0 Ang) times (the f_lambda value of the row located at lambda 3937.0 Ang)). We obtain 1.9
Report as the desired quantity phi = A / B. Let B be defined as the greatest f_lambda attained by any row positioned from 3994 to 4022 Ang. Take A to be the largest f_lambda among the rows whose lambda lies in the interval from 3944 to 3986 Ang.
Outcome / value 2.43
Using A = 19.9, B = 8.18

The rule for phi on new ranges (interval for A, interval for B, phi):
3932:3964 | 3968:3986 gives 1.86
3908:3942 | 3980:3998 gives 1.64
